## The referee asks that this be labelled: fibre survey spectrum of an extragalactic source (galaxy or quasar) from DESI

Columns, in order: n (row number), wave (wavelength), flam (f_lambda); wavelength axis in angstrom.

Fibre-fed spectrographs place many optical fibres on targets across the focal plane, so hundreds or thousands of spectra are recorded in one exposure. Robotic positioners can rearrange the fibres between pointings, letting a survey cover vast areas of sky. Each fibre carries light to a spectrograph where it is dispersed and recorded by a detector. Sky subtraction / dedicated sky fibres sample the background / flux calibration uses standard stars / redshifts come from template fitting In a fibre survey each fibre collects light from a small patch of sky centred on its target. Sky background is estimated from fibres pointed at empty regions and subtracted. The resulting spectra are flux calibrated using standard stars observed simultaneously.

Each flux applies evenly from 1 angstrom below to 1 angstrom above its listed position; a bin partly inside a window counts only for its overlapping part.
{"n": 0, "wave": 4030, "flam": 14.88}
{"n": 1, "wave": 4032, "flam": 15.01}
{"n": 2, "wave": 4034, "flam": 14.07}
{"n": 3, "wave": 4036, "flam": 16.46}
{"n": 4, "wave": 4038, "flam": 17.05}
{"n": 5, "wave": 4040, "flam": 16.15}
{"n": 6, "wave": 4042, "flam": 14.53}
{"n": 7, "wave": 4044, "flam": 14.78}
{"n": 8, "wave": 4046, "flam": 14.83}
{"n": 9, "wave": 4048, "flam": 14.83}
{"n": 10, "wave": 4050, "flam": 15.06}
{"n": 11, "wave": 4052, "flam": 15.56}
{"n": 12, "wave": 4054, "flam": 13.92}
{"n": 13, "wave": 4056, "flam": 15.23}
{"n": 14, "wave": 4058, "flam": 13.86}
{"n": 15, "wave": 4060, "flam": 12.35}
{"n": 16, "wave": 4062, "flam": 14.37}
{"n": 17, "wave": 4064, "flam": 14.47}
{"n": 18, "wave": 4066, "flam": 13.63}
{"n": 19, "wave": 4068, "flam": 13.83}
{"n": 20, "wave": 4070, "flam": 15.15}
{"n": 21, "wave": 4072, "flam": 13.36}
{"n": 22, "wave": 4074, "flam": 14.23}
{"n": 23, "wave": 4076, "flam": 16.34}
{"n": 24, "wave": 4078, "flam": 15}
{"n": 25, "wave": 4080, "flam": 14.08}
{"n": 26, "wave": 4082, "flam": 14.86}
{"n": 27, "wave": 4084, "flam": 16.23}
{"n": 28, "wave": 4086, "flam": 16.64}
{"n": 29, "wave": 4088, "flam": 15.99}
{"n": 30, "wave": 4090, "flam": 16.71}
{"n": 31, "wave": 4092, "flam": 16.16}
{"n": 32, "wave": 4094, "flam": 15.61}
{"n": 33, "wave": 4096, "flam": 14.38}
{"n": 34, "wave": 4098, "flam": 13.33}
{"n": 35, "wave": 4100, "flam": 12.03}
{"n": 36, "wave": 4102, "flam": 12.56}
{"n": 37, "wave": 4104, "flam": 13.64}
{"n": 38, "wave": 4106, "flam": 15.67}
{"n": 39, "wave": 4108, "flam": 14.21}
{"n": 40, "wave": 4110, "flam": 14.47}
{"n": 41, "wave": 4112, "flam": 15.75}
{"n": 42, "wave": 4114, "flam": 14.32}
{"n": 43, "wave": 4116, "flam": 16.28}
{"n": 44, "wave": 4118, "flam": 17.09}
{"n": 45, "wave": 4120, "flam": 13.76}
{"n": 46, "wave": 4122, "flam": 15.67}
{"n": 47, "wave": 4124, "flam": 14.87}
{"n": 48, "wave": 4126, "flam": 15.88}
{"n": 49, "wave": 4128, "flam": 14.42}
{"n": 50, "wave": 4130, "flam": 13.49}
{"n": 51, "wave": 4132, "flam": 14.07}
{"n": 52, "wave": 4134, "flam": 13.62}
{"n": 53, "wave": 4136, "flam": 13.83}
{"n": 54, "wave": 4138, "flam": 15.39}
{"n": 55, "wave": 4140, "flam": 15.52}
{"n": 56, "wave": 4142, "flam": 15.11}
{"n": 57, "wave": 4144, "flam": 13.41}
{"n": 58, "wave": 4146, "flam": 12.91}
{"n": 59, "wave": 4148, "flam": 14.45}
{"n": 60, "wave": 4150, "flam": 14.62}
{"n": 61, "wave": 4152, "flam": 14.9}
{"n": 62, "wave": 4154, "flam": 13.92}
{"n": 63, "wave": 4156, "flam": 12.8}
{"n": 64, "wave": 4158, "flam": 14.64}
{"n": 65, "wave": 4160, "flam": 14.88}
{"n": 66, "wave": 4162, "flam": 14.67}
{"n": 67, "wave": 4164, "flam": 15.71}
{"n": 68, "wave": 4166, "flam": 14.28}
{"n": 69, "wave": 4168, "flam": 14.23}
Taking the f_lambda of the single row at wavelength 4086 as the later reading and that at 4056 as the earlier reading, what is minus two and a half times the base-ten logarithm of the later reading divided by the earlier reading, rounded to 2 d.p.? -0.10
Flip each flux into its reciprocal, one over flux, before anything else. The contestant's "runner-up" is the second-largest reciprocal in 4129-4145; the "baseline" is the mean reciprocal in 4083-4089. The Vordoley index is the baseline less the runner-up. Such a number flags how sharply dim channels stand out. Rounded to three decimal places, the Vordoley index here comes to -0.013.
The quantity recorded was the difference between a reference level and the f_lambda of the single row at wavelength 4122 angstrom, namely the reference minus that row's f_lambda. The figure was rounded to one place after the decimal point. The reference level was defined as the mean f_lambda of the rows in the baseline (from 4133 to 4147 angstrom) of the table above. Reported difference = -1.4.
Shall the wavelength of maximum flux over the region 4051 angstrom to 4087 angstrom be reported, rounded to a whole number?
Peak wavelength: 4086 angstrom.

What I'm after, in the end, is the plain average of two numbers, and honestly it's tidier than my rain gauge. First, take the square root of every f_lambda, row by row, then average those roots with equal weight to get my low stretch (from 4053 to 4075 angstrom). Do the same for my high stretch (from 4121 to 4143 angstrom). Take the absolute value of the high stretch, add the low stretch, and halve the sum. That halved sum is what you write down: 3.79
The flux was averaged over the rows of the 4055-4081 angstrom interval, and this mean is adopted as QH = 14.3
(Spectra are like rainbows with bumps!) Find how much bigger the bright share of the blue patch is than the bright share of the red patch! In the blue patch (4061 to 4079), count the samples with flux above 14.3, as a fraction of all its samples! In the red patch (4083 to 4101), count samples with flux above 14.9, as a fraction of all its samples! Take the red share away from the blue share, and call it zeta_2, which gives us -0.1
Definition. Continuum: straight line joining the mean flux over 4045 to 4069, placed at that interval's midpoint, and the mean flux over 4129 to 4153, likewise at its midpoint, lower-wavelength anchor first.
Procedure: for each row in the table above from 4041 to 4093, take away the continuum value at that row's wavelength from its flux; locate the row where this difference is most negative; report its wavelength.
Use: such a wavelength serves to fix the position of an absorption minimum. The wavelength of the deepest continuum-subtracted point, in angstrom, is 4060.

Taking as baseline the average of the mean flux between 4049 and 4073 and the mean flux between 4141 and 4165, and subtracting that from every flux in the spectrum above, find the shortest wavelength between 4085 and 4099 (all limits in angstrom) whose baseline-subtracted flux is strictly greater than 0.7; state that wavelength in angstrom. 4086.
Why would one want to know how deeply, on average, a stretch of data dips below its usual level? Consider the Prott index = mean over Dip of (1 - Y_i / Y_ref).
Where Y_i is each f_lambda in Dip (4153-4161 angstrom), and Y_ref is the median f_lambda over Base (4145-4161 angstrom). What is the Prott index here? 0.03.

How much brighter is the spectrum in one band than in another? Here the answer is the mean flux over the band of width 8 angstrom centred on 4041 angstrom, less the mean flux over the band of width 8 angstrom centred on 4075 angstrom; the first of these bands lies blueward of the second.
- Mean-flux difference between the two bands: 0.9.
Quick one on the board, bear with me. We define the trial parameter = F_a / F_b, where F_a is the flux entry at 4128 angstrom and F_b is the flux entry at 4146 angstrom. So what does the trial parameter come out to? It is 1.12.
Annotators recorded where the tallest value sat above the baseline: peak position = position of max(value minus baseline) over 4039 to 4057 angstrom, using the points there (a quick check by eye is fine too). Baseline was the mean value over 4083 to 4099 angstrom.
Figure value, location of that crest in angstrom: 4040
